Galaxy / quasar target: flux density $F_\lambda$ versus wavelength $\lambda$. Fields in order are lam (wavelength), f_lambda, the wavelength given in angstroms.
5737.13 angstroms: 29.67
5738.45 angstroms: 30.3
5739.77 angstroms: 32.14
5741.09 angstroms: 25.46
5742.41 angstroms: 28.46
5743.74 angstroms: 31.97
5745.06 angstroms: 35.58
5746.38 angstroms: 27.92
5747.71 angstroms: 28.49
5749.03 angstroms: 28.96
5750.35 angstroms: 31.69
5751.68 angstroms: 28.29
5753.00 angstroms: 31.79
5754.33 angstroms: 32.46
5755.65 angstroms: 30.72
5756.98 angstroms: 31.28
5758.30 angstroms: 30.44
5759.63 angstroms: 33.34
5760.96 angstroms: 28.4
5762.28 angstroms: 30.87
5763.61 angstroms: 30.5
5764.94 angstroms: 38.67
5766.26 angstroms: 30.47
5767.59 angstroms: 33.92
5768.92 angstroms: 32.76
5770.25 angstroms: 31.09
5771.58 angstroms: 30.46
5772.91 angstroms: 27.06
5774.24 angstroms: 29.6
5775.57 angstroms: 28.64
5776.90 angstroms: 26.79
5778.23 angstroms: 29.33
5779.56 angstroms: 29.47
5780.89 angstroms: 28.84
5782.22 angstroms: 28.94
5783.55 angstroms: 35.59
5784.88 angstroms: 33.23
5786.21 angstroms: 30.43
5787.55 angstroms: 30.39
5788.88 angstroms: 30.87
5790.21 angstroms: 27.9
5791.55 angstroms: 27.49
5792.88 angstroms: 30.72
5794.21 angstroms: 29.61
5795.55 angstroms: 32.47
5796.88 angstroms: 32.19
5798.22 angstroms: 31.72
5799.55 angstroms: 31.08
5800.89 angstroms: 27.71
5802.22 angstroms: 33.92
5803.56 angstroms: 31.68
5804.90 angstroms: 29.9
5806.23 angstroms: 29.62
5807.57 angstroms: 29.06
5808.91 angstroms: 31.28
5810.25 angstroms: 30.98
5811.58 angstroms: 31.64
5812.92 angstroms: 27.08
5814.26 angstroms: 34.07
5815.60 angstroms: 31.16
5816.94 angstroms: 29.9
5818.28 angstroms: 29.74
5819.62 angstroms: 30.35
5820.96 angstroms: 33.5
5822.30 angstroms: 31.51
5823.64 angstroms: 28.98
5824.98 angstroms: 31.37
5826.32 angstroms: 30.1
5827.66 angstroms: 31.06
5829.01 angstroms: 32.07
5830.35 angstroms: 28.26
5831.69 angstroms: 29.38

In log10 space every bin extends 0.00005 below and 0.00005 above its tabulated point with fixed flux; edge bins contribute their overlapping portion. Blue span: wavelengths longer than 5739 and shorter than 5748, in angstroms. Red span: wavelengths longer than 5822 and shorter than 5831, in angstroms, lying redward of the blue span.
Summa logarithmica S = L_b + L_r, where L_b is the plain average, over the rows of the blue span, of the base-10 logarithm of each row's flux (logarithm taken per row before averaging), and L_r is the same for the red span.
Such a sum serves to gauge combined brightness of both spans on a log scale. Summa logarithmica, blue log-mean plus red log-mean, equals 2.96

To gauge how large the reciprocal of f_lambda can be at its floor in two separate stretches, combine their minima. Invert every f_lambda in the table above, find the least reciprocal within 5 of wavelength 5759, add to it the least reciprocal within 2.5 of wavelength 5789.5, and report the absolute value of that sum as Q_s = 0.0624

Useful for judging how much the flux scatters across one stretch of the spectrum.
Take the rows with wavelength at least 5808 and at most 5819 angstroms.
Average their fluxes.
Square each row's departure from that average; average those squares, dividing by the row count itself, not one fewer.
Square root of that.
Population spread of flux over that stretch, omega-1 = 1.9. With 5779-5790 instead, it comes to 2.2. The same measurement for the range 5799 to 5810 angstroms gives 1.8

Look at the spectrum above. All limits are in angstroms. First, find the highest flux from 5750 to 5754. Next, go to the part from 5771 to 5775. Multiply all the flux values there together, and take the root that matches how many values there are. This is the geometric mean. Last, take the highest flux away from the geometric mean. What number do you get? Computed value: -2.8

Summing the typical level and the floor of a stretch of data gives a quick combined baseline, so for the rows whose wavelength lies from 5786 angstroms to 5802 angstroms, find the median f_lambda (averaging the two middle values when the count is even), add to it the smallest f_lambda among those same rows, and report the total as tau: 58.1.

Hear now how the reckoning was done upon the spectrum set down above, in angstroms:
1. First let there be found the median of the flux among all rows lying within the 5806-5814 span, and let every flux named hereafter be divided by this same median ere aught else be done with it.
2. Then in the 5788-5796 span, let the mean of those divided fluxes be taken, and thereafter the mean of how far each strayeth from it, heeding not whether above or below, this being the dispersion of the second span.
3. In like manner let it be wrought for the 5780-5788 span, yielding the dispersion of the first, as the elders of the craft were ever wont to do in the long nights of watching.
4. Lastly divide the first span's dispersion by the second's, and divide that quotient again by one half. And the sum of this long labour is 2.80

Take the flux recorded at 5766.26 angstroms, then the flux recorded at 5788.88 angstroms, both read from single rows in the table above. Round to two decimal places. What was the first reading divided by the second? 0.99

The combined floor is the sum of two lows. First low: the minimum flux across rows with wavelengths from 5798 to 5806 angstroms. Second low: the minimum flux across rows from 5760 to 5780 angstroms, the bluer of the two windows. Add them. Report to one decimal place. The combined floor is 54.5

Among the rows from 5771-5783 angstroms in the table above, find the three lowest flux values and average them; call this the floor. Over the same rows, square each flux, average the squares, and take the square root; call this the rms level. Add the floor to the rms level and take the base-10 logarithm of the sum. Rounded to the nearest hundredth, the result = 1.75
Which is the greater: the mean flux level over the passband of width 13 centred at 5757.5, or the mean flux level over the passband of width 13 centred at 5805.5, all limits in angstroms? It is 30.8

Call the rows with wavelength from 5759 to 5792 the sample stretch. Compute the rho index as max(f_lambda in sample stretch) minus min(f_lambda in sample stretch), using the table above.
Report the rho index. 12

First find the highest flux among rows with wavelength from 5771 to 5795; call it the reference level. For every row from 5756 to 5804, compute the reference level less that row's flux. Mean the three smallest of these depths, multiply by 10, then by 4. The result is -19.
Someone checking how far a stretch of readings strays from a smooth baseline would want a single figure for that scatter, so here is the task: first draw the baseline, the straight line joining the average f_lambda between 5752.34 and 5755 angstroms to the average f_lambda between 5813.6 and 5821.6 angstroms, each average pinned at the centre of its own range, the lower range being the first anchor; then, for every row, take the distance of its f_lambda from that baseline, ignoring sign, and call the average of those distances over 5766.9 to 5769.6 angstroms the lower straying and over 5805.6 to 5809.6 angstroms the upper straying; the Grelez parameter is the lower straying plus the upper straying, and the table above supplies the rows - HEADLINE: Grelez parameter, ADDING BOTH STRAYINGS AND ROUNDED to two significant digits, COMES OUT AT 2.9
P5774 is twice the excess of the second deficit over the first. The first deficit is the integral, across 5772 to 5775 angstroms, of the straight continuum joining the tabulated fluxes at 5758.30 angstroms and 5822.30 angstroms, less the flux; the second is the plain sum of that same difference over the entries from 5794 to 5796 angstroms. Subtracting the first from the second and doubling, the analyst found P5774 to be -13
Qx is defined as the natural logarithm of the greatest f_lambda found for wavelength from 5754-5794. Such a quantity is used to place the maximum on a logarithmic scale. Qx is 3.66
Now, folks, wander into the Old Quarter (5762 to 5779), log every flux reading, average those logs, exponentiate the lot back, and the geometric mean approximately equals 30.65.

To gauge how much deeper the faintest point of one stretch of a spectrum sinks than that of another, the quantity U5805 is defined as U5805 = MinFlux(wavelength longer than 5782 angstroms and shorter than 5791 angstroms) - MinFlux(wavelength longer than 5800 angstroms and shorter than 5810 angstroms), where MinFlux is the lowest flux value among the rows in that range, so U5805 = 0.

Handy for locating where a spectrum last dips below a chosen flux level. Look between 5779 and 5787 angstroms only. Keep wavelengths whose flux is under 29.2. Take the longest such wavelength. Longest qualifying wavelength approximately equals 5782.22 angstroms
